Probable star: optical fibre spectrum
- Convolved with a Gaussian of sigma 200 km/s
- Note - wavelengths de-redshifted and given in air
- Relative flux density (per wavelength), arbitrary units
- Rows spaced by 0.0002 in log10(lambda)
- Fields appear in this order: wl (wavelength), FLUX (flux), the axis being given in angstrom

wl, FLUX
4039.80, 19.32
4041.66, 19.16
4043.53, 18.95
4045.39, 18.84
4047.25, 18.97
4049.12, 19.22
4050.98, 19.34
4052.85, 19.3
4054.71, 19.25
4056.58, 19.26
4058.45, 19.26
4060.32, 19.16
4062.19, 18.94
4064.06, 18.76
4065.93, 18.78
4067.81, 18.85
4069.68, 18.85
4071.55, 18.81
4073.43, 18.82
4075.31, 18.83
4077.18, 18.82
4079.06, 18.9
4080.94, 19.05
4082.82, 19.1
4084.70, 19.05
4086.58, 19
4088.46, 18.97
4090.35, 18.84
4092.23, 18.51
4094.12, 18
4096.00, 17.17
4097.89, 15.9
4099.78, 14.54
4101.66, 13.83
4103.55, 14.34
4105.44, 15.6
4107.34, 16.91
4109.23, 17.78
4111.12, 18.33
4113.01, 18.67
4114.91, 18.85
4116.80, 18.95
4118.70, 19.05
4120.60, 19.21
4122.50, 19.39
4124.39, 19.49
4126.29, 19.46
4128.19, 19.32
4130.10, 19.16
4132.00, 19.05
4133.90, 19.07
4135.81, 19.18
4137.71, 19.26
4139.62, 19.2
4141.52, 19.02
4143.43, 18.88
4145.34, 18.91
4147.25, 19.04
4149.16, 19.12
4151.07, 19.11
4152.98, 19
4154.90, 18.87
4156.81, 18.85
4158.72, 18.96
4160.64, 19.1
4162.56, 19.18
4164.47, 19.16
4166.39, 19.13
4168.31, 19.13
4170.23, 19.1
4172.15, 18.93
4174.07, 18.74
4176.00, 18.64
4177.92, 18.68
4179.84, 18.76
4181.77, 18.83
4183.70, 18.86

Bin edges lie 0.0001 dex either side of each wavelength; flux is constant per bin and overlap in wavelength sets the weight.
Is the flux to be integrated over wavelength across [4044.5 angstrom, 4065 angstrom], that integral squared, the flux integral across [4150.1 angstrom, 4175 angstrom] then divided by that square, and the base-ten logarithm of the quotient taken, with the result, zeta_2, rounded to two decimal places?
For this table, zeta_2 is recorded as -2.51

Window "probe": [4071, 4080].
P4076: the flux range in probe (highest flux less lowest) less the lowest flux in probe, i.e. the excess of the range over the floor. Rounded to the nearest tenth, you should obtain -18.7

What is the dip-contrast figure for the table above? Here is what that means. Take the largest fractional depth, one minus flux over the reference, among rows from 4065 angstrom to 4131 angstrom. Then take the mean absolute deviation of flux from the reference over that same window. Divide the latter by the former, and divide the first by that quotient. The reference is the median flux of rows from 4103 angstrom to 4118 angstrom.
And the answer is 0.046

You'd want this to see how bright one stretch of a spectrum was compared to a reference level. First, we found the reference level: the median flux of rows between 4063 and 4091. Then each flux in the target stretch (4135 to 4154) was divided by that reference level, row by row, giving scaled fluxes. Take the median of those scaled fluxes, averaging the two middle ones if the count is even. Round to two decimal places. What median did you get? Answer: 1.01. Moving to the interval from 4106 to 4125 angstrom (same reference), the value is 1.00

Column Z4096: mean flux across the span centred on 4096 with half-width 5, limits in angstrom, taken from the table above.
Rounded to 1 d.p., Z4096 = 16.8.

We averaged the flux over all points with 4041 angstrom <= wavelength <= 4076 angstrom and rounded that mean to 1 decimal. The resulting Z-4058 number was 19.0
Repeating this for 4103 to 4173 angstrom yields 18.8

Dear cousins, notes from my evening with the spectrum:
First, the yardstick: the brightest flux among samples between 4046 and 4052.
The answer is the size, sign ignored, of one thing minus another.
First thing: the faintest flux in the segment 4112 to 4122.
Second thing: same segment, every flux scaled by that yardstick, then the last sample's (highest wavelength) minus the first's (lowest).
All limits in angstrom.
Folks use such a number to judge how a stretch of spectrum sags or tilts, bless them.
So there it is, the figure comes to 18.6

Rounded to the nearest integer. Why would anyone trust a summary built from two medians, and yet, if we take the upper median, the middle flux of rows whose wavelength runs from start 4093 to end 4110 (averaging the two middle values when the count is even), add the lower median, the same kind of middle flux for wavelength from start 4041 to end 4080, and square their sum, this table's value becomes 1214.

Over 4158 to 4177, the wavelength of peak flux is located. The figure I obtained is 4162.56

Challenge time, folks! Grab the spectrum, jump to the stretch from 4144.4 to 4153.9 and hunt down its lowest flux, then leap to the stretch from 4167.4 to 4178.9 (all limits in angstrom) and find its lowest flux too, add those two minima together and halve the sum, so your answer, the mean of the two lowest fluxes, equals 18.8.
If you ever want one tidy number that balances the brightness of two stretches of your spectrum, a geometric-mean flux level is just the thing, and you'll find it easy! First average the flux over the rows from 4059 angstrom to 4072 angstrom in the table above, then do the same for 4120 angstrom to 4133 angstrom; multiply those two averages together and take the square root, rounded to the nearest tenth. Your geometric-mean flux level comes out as 19.1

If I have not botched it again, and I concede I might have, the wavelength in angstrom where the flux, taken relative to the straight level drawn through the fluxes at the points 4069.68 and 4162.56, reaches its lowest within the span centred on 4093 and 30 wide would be 4101.66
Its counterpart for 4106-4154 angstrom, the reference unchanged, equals 4107.34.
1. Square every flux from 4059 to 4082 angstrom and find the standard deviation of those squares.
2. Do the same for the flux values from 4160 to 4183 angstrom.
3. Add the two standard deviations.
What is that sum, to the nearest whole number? 12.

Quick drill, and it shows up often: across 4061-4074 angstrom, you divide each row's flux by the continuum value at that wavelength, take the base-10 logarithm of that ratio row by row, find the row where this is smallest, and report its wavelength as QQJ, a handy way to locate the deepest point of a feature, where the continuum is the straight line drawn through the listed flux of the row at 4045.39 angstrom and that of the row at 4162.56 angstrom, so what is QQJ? 4064.06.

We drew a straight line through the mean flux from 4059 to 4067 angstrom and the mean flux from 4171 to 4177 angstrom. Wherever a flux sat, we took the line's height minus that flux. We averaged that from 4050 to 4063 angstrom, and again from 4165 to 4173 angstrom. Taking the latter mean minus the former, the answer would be 0.00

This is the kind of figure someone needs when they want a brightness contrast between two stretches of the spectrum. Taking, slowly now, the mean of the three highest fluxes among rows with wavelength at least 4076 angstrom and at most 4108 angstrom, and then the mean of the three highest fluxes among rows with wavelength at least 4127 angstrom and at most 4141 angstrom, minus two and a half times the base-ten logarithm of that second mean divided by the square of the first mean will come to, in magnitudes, 3.19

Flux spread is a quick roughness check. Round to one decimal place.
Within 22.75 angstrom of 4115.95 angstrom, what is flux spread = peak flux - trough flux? 5.7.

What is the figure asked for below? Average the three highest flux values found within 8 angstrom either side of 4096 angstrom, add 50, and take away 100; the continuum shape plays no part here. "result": -31.2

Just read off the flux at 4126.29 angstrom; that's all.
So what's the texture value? 19.46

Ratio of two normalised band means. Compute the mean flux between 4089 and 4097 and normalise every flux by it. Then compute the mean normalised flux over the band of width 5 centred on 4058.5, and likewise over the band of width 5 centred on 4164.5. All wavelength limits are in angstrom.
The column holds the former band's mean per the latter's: 1.00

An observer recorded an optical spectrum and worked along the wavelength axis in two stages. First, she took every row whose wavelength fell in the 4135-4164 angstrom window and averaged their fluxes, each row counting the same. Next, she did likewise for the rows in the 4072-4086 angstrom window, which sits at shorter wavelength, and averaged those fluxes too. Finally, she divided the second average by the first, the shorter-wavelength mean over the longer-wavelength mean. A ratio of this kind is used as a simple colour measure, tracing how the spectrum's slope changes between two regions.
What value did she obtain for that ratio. 0.994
